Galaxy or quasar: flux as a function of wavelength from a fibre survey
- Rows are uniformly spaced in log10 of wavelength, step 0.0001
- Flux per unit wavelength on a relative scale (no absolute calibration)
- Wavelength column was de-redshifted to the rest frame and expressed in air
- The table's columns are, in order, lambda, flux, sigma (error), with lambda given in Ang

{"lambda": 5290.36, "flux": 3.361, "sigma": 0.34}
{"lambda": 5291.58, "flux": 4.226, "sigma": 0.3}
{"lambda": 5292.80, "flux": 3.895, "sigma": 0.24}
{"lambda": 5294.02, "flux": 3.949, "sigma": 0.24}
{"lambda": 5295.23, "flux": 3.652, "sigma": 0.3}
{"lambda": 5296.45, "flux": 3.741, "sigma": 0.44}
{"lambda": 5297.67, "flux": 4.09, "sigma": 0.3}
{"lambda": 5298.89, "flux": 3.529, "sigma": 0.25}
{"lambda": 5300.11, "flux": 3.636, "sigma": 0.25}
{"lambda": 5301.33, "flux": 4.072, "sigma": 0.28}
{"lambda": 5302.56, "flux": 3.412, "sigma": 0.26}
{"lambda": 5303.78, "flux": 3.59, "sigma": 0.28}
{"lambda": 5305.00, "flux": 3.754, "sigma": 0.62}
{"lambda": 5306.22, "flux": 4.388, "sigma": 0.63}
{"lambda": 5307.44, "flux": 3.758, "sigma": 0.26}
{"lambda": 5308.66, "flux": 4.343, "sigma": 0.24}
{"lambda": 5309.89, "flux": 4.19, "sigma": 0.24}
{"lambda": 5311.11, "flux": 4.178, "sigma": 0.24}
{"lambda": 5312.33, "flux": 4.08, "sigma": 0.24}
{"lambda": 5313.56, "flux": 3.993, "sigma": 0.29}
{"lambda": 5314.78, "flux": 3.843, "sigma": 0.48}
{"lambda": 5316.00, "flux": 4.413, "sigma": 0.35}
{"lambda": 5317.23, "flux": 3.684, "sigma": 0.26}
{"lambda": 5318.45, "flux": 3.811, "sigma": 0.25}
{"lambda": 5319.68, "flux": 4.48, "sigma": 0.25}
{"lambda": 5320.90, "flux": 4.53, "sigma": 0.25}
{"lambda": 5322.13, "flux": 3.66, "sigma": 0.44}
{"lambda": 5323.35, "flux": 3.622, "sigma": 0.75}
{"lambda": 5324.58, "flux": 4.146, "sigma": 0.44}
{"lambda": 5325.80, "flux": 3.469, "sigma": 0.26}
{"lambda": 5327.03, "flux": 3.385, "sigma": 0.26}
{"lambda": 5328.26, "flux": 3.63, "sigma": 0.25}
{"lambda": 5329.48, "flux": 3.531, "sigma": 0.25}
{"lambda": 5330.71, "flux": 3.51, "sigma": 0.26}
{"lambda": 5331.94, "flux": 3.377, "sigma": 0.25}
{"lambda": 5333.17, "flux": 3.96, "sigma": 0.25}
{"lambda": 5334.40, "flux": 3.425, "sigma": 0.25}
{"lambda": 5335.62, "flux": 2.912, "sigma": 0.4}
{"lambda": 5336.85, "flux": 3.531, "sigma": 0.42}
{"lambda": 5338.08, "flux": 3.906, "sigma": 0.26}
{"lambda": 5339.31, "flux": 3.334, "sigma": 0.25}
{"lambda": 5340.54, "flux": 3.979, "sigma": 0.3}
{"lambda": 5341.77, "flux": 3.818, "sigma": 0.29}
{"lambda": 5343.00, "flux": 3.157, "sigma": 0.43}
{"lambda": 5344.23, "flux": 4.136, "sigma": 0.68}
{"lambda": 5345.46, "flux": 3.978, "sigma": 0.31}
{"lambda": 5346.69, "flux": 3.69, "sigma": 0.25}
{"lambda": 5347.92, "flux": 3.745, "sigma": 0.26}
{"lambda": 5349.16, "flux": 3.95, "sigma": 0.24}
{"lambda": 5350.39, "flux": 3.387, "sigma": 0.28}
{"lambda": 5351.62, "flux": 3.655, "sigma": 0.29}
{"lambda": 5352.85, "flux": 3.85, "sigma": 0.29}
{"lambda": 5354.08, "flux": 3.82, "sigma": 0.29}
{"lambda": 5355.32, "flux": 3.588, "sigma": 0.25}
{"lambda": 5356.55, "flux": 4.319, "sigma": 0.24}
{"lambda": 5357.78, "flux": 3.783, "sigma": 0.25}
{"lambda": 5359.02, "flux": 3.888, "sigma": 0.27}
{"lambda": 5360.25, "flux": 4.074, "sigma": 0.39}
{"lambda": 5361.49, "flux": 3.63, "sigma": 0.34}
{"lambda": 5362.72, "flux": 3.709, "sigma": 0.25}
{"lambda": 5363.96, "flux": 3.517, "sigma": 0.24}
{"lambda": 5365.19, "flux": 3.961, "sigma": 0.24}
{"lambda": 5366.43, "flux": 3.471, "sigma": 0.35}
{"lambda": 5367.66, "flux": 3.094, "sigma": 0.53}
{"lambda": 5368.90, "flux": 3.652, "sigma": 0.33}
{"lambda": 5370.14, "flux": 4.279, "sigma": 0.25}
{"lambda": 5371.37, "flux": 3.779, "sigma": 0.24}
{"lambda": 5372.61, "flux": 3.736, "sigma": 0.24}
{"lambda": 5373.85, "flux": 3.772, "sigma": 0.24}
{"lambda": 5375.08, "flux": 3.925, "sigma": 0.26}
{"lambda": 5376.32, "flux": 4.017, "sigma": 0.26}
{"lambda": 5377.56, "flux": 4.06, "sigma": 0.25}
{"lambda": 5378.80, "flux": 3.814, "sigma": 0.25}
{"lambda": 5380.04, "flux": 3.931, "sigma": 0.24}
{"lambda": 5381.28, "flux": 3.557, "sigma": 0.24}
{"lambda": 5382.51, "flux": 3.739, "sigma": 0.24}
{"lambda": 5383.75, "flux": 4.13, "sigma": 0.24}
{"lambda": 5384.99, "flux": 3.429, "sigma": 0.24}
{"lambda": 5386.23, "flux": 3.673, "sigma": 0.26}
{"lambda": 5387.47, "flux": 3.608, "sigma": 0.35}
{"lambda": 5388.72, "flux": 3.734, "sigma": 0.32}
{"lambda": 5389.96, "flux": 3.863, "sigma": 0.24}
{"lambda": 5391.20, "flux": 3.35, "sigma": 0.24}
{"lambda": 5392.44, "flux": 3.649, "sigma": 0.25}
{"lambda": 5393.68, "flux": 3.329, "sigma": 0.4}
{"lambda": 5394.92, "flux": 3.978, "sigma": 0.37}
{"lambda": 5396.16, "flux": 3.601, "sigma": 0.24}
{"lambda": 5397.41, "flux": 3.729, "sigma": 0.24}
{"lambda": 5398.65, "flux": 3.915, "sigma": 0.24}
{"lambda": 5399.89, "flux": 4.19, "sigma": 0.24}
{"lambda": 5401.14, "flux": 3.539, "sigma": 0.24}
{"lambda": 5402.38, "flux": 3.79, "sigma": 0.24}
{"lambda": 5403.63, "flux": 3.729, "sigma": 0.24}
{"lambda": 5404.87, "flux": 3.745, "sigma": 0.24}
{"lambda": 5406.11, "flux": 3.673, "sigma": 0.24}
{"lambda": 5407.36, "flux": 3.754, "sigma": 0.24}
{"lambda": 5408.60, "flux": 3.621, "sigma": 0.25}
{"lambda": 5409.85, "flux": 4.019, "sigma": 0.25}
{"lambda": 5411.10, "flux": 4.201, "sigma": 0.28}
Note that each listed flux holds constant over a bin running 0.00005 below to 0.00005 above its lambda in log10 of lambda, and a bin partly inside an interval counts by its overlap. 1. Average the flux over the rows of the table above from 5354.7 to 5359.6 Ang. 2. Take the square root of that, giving 1.97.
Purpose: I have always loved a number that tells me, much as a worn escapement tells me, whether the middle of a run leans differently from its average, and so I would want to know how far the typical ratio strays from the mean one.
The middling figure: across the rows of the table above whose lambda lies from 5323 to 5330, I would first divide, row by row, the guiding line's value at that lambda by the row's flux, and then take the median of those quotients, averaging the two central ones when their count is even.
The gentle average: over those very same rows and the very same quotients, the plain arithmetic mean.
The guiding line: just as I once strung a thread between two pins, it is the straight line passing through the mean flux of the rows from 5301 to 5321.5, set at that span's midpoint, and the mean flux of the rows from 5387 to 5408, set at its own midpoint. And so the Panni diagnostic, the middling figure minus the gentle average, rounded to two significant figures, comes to 0.012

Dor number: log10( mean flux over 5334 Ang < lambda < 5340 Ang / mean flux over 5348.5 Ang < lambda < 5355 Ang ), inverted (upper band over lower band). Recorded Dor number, 0.04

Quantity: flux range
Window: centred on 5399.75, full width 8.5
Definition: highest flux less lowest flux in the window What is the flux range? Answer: 0.7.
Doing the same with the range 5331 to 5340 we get 1.0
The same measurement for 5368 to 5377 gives 0.6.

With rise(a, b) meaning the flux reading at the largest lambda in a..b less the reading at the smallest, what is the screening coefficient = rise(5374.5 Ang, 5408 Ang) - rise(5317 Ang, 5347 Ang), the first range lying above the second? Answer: -0.2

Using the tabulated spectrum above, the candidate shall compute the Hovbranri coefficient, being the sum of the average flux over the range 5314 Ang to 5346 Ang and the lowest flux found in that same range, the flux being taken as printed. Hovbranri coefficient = 6.65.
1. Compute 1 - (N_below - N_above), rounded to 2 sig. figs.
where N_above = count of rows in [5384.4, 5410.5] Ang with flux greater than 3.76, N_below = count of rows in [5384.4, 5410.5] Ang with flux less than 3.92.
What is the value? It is -11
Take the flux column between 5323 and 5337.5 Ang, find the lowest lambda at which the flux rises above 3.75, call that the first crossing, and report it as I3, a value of 5324.58 Ang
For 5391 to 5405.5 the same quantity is 5394.92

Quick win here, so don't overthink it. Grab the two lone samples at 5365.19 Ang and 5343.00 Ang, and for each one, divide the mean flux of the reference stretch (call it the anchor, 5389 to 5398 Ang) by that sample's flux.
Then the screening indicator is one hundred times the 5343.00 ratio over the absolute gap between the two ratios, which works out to 493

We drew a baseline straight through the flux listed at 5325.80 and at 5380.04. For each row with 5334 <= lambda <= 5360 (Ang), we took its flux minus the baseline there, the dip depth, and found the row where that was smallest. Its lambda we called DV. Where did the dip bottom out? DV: 5335.62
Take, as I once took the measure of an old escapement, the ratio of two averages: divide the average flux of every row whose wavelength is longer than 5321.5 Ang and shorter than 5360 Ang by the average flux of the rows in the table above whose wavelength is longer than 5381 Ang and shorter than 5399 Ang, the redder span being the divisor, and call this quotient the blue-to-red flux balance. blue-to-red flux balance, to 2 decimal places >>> 1.00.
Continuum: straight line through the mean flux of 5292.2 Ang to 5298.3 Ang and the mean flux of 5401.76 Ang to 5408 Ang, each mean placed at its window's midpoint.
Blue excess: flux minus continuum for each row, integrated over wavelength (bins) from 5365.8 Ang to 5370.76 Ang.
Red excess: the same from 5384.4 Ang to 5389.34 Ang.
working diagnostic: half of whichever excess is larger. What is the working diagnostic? -0.4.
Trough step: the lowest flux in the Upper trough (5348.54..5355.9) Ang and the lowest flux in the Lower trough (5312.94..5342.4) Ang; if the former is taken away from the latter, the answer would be -0.5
